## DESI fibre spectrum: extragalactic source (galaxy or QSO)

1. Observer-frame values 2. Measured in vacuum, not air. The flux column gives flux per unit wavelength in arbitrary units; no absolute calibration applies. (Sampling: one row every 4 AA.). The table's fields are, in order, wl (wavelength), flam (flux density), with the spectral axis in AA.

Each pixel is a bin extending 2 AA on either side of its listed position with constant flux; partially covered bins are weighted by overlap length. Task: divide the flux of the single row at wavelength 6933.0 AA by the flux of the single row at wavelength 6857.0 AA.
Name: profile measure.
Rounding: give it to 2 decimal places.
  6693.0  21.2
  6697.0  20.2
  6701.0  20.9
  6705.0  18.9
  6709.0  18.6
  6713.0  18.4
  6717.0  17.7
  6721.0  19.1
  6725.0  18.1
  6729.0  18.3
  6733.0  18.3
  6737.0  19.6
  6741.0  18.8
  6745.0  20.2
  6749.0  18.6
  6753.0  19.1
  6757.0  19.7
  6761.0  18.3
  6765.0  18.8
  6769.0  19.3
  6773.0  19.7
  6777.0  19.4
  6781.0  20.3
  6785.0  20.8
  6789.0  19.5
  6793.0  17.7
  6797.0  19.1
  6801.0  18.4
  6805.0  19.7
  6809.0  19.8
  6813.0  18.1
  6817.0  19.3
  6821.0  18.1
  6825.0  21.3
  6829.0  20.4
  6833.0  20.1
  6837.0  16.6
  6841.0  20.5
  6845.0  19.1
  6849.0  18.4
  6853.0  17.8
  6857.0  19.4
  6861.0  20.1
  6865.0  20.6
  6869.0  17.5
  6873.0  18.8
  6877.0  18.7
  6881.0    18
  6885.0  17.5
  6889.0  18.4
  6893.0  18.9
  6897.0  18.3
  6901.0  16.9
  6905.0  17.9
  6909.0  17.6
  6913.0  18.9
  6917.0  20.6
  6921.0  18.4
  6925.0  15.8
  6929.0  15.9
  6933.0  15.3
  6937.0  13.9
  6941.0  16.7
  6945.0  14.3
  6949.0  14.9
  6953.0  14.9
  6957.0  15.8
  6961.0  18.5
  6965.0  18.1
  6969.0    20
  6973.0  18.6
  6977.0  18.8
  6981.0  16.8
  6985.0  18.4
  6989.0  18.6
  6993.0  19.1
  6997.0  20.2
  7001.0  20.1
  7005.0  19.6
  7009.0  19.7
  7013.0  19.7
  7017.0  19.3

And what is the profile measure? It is 0.79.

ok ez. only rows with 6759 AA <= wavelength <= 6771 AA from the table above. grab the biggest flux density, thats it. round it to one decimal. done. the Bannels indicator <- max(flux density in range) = 19.3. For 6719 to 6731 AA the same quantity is 19.1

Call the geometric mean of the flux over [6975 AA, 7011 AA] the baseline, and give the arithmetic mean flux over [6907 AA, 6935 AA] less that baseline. -1.5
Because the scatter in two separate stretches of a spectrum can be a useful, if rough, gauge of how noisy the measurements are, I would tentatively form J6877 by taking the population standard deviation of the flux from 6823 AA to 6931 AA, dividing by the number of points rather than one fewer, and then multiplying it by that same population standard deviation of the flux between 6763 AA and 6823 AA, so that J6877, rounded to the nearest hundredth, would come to 1.18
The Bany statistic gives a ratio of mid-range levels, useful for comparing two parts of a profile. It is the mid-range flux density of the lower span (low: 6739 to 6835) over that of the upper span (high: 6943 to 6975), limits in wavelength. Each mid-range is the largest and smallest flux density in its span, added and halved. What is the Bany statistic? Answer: 1.14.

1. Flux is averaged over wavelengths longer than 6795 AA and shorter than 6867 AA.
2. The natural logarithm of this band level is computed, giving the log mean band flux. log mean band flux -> 2.96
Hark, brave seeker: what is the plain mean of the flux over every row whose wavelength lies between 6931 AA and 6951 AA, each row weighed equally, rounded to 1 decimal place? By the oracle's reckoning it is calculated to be 15.0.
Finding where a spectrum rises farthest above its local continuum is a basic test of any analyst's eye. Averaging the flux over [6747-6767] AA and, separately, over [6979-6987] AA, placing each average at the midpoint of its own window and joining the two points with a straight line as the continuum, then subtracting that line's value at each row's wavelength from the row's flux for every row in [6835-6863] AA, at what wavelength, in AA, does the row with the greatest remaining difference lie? 6841.0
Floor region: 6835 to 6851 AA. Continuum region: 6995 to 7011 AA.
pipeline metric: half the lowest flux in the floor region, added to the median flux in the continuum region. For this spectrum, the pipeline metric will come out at 28.2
